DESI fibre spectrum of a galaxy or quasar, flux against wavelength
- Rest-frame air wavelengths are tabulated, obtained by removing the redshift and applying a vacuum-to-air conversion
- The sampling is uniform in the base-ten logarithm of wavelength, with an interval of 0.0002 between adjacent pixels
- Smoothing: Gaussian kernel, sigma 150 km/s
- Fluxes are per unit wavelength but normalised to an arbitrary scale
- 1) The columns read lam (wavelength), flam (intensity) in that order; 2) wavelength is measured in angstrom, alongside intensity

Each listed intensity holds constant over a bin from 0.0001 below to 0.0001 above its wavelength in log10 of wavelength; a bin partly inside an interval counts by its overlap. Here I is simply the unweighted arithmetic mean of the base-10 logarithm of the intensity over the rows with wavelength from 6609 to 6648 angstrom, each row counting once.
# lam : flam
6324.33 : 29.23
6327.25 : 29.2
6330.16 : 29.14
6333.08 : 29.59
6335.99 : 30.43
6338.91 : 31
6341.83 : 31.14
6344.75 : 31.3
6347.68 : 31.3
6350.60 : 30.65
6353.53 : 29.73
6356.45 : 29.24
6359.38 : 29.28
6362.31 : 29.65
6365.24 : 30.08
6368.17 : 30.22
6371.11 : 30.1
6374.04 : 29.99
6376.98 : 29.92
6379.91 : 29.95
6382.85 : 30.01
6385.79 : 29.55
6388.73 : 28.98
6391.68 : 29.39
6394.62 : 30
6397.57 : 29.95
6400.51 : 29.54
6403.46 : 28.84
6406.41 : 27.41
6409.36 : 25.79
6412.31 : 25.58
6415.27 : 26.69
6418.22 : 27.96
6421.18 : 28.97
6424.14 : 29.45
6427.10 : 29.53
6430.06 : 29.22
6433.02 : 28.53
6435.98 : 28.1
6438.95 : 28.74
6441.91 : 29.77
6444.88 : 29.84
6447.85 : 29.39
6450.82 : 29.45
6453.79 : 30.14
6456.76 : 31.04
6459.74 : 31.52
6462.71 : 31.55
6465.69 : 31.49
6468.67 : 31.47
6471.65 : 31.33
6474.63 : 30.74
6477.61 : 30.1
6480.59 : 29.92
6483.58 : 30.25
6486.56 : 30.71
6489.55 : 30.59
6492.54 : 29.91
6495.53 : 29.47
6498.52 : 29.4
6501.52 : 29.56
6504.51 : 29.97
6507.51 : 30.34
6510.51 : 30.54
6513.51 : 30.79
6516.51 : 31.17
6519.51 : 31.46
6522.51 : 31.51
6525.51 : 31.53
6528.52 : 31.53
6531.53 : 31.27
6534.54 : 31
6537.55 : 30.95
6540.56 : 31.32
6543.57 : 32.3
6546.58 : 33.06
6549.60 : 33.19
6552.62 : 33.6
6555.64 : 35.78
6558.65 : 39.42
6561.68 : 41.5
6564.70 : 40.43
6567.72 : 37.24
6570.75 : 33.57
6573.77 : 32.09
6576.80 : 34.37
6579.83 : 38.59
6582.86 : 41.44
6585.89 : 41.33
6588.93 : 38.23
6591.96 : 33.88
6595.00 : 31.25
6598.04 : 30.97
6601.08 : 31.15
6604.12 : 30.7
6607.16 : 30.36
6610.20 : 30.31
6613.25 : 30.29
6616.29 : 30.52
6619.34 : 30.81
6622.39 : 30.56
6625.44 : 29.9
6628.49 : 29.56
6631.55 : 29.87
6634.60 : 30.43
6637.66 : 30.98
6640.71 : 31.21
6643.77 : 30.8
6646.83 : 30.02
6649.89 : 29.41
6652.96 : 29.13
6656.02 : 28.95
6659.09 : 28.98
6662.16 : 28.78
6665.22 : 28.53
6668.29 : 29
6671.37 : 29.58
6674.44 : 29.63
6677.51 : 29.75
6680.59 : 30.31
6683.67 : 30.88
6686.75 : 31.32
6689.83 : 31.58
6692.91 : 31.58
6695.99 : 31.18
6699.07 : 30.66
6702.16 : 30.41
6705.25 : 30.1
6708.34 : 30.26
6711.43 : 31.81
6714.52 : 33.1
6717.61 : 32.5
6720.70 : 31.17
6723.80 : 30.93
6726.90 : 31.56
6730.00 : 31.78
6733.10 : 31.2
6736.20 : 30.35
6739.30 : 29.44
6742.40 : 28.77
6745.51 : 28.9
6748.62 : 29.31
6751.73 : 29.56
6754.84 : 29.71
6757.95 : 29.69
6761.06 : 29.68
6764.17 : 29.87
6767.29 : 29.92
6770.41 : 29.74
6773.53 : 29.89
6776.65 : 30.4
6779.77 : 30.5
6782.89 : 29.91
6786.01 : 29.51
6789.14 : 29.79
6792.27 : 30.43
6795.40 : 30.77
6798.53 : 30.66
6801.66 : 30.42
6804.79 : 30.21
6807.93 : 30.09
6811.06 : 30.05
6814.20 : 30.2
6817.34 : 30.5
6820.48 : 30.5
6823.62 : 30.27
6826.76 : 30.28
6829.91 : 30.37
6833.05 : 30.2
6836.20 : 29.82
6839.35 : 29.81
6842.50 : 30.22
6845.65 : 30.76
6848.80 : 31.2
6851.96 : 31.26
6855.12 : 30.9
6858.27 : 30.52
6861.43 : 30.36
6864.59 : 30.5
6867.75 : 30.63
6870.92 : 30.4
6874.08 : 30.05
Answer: 1.48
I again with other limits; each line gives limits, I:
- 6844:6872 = 1.49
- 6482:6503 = 1.48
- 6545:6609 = 1.55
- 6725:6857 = 1.48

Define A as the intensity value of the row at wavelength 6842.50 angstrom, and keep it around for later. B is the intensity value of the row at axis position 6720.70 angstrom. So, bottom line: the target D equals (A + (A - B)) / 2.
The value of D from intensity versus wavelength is 14.6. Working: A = 30.22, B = 31.17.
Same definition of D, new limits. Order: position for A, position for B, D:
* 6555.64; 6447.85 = 21.1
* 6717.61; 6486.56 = 17.1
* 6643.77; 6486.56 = 15.4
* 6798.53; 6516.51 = 15.1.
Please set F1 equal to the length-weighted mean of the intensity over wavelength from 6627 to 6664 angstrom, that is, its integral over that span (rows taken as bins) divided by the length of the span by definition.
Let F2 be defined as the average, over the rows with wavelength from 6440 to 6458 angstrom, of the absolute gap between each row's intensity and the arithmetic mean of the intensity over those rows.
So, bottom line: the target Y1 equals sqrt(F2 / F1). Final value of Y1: 0.121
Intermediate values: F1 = 29.8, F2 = 0.43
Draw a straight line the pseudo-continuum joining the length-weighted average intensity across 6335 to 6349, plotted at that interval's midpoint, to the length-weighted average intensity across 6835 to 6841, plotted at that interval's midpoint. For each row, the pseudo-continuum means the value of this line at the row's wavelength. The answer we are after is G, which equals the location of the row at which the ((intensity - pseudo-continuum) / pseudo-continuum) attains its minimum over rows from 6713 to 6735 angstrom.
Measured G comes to 6723.80 angstrom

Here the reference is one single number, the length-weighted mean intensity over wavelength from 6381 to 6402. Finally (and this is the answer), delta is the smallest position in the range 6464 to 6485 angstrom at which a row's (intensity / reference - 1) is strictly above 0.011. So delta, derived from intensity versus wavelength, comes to 6465.69 angstrom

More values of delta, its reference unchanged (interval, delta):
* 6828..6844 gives 6829.91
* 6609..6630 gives 6610.20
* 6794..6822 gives 6795.40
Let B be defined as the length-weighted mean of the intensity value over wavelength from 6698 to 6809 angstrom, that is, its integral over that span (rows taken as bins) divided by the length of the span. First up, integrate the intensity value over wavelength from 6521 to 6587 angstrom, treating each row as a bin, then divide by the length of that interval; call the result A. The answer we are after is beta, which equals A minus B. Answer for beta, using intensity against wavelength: 4.5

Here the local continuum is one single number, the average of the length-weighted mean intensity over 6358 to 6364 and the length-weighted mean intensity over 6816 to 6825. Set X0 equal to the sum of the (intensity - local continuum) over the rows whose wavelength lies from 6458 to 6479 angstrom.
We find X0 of 8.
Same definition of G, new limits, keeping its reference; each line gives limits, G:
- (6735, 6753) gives 6742.40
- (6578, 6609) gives 6607.16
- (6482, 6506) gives 6498.52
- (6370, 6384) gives 6376.98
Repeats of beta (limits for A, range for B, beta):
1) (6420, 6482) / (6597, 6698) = -0.2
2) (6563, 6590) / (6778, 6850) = 7.2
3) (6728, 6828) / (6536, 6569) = -5.3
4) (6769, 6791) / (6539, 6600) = -5.7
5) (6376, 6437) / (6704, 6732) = -2.7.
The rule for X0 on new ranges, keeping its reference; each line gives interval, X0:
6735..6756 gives -4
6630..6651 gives 3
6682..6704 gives 8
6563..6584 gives 48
